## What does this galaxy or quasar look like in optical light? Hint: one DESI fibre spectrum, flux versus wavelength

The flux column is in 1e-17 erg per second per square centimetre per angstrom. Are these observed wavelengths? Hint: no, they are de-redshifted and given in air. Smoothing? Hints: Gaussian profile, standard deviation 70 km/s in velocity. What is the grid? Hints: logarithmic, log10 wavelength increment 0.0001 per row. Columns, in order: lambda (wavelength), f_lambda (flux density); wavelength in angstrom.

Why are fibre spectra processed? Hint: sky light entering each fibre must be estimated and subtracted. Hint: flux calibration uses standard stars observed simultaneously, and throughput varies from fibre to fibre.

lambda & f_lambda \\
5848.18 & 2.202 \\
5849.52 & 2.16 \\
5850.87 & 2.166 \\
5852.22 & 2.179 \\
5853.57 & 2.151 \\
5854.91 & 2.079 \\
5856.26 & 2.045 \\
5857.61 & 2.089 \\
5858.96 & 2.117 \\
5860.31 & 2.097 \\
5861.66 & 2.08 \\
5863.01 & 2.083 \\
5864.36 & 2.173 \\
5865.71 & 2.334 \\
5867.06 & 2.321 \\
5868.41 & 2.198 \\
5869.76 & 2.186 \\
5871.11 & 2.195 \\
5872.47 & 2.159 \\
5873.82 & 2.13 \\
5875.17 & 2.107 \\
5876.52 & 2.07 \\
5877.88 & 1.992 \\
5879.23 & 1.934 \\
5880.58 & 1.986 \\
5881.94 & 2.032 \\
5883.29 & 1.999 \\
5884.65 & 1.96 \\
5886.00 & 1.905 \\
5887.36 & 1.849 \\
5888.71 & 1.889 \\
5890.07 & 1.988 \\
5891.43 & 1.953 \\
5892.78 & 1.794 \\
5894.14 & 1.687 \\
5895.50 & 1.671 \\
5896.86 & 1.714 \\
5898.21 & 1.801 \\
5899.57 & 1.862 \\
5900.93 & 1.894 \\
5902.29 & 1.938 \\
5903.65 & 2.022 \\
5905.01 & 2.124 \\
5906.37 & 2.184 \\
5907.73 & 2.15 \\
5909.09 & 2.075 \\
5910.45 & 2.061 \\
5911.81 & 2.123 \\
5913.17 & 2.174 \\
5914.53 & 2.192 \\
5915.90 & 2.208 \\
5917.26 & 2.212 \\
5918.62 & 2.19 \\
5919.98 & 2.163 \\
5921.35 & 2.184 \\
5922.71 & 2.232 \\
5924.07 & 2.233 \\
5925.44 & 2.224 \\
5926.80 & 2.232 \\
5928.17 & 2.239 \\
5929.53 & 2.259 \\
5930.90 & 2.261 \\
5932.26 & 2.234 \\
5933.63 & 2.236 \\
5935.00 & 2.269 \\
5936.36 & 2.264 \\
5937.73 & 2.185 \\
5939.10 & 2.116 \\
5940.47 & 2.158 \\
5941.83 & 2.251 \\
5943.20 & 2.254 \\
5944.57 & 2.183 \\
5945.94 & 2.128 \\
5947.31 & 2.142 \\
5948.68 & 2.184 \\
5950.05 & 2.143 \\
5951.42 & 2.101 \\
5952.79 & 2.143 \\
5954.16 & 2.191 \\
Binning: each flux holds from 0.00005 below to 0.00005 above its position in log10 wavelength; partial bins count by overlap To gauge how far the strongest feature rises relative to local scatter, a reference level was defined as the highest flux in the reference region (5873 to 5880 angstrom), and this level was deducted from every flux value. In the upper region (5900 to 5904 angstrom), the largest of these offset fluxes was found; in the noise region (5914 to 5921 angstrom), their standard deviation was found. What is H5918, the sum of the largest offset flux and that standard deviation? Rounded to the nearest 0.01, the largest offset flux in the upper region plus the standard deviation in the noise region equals -0.09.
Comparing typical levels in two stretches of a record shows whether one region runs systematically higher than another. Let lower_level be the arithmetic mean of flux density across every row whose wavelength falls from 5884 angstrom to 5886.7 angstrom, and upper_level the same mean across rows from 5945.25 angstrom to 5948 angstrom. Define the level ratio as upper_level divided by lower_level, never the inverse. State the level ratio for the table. 1.10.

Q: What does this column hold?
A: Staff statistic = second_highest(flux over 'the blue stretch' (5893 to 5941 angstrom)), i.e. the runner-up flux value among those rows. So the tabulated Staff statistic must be 2.264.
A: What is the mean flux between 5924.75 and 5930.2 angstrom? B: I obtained 2.24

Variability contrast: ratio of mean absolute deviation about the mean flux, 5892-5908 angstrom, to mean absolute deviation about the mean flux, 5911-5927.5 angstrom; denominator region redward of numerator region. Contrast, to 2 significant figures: 5.7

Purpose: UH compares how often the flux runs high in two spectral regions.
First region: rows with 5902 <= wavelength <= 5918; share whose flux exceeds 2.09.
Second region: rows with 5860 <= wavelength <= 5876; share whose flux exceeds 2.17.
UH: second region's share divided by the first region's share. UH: 0.75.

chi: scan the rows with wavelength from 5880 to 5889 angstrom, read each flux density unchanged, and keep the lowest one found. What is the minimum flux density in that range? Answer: 1.849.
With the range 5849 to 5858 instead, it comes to 2.045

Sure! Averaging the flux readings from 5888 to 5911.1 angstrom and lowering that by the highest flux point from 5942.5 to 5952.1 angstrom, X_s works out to -0.32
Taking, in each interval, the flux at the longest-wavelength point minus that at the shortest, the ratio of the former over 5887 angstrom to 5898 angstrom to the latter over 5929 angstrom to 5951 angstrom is 1.2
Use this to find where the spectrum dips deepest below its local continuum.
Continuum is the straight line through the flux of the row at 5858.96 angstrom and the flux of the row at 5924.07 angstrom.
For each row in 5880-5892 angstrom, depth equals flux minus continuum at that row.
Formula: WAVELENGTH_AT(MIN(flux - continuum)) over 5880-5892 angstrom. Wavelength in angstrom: 5887.36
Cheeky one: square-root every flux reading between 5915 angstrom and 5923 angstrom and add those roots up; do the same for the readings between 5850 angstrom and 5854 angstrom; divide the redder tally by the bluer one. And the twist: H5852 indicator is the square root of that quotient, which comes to 1.42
